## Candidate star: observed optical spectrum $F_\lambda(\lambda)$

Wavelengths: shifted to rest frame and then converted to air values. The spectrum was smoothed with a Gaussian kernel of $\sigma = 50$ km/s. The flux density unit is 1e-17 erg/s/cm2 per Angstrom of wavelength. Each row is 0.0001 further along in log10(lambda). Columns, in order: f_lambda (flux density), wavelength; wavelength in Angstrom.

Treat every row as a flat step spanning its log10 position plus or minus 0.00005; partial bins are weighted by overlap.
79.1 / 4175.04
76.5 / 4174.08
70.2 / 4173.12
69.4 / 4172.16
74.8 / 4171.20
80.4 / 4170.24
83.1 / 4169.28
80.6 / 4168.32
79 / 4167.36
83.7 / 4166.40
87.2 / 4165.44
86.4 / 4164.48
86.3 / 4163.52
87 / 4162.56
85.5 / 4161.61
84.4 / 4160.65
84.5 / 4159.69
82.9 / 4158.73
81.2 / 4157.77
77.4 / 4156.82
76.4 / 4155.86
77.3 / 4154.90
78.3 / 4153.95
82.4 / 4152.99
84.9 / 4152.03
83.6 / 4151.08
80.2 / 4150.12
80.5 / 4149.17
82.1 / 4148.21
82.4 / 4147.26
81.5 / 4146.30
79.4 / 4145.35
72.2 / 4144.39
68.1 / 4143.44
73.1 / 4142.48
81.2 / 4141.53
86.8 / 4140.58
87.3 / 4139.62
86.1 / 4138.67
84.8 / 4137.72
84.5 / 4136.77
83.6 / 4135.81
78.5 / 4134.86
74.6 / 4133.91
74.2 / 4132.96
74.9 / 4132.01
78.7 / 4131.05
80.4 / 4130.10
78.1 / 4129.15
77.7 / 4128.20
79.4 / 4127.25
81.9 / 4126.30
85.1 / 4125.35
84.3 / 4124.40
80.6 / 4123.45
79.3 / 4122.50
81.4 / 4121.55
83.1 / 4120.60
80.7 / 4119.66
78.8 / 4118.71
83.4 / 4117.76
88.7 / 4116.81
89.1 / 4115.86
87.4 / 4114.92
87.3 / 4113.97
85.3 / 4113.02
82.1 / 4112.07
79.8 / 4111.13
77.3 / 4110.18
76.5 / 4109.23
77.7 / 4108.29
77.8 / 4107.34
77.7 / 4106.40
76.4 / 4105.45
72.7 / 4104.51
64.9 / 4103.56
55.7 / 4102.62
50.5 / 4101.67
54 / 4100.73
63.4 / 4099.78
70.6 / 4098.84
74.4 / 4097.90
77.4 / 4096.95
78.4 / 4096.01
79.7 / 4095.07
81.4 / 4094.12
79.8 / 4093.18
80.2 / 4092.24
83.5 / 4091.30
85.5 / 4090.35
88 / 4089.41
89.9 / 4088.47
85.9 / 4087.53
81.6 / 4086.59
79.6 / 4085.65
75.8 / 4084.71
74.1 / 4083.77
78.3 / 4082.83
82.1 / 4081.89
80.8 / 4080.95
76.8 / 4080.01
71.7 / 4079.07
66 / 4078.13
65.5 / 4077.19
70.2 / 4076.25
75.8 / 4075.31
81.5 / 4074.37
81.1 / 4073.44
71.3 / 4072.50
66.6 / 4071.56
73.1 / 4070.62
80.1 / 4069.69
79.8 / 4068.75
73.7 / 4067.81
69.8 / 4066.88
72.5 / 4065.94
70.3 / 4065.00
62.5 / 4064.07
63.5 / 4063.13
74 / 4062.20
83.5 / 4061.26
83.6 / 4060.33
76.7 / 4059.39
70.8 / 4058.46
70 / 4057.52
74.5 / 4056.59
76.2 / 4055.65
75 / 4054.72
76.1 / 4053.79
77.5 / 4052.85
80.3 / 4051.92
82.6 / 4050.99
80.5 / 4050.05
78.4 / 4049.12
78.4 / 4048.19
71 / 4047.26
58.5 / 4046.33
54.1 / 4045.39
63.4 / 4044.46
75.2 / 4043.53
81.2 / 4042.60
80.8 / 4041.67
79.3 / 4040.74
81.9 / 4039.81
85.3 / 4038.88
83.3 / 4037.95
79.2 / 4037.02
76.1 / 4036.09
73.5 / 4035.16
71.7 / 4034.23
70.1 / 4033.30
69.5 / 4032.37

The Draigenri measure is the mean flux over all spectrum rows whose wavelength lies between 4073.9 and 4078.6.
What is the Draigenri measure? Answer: 72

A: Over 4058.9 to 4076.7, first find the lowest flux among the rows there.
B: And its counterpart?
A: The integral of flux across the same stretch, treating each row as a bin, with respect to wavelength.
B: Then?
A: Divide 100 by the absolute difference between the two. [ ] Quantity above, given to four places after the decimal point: 0.0795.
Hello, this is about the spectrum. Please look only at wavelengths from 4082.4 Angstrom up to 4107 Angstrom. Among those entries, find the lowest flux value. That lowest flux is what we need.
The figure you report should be 50.5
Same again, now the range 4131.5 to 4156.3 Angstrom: 68.1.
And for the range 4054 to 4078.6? 62.5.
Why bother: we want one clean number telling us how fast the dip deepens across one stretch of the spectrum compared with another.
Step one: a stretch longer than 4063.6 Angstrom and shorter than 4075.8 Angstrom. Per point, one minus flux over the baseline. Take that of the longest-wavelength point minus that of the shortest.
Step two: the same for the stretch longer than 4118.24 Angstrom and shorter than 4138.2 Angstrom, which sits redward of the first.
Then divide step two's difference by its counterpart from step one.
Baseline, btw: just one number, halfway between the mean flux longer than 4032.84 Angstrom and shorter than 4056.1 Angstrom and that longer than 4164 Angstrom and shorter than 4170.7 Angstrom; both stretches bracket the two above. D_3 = 0.45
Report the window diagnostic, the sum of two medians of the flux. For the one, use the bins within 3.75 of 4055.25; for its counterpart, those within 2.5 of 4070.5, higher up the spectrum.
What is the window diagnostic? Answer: 149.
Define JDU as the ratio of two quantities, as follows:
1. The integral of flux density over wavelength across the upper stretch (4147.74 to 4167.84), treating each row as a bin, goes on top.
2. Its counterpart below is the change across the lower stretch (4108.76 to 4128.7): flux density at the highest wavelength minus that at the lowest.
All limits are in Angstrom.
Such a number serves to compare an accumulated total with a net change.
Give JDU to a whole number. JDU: 1381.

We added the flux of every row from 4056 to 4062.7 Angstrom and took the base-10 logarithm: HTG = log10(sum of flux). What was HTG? 2.73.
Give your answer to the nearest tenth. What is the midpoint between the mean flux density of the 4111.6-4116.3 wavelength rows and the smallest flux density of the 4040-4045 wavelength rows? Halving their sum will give 74.8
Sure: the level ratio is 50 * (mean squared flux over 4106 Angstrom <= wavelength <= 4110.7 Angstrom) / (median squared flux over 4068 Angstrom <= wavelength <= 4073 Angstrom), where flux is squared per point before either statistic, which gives 56.1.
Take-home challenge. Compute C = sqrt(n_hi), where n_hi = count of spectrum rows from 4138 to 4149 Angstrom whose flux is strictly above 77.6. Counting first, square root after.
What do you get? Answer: 2.8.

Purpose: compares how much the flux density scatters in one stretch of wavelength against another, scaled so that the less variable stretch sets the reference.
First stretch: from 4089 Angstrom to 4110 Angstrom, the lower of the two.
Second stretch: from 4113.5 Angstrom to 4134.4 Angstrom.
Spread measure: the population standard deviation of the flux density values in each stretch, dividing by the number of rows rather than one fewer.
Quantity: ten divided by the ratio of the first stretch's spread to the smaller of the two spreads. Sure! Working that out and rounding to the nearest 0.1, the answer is 4.3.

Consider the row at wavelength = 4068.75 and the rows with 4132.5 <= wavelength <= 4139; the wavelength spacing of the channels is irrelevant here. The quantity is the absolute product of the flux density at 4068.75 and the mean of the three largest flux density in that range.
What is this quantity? 6794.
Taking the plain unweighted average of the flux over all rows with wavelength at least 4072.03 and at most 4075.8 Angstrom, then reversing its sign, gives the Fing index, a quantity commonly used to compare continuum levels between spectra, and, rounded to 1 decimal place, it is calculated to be -77.4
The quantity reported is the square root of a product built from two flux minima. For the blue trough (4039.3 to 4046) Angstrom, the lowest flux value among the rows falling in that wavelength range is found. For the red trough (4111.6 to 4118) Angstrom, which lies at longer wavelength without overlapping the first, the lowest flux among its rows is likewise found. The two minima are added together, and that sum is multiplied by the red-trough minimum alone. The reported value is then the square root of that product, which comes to 106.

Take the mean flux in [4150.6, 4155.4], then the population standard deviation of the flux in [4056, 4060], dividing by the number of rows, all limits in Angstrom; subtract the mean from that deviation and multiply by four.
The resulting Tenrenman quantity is -314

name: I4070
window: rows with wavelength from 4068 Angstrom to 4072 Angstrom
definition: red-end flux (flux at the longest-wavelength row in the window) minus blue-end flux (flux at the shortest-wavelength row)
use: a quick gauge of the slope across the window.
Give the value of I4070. -13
